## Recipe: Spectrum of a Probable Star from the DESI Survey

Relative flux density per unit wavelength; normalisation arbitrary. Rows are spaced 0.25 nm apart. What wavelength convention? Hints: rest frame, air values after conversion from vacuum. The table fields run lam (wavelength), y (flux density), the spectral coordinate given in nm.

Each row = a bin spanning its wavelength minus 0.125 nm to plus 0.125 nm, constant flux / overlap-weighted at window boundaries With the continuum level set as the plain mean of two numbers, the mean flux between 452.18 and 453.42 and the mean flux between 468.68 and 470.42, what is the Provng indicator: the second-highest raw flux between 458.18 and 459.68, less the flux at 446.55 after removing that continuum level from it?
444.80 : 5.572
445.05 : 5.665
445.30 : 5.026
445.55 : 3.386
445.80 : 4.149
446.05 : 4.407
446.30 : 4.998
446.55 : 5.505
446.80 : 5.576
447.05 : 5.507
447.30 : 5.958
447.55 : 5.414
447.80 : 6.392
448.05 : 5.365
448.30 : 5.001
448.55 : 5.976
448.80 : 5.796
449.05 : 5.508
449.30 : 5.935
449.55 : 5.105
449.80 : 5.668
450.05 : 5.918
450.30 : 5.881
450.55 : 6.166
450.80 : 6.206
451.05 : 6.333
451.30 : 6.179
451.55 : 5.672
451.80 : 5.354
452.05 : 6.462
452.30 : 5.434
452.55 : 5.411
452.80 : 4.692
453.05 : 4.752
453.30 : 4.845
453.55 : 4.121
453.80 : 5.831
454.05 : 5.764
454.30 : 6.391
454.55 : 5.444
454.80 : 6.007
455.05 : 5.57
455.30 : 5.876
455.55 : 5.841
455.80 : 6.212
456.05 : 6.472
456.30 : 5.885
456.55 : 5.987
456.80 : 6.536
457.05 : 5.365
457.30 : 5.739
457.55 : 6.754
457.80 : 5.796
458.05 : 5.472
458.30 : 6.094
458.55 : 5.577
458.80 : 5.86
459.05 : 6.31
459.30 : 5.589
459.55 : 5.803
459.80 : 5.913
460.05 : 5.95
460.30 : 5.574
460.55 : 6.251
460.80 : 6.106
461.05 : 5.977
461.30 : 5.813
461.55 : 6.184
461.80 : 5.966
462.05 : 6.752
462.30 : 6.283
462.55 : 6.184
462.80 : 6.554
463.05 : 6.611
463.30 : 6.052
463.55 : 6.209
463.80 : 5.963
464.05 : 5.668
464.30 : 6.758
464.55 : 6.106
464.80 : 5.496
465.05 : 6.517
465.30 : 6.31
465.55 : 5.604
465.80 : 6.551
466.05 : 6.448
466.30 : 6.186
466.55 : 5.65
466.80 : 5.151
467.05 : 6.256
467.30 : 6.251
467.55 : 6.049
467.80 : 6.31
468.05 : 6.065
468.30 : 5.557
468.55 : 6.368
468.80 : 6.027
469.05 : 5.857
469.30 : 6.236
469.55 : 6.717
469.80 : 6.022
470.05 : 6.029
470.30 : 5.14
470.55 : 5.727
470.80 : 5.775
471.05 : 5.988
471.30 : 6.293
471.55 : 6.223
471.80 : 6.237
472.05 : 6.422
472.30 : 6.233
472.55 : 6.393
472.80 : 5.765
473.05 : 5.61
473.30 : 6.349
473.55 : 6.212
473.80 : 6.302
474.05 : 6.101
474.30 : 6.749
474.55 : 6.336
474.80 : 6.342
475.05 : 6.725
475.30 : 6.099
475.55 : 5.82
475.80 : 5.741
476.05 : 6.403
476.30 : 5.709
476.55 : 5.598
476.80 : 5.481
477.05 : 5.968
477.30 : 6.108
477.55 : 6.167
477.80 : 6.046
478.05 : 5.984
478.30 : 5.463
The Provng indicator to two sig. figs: 6.1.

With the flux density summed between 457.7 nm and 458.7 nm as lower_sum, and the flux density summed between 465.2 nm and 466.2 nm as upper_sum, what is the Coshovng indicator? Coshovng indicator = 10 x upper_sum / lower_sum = 10.9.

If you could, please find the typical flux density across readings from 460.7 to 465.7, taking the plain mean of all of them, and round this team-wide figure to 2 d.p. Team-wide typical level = 6.16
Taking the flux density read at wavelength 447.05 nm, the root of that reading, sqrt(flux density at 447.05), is 2.35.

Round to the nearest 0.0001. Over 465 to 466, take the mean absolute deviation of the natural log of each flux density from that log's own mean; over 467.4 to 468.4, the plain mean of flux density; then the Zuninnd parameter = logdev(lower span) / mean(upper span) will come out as 0.0089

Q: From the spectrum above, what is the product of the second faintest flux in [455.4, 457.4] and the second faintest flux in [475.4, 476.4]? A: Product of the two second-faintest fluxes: 33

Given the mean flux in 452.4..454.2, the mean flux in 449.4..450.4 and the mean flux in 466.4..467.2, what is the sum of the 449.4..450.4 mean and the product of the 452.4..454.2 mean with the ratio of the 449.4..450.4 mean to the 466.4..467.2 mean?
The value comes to 10.7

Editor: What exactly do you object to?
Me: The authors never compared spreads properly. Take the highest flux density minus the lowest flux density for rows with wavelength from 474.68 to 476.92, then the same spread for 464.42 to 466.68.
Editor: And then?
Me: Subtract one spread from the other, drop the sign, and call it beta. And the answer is 0.19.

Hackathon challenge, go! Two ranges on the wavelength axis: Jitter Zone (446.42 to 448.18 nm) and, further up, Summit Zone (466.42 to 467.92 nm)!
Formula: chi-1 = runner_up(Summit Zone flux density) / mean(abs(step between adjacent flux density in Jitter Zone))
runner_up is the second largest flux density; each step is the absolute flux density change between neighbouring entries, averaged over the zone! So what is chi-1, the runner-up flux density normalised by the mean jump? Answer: 12.0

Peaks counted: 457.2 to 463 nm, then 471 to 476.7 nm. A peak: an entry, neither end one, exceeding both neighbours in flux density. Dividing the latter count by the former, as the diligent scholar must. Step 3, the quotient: 1.14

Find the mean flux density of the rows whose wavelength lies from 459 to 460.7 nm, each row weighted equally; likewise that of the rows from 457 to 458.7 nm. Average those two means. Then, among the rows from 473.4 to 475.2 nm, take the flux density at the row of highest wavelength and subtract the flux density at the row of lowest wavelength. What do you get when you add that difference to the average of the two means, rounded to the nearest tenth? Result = 6.4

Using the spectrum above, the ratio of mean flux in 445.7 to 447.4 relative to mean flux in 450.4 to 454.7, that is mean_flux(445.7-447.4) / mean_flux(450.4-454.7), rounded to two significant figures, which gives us 0.92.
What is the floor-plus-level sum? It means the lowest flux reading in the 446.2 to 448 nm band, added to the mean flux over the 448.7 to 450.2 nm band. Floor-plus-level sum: 10.7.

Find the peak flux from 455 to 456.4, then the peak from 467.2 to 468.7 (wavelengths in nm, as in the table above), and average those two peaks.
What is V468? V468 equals 6.42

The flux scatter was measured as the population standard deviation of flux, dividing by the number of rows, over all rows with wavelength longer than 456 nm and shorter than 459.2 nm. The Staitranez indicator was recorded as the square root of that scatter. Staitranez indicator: 0.640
